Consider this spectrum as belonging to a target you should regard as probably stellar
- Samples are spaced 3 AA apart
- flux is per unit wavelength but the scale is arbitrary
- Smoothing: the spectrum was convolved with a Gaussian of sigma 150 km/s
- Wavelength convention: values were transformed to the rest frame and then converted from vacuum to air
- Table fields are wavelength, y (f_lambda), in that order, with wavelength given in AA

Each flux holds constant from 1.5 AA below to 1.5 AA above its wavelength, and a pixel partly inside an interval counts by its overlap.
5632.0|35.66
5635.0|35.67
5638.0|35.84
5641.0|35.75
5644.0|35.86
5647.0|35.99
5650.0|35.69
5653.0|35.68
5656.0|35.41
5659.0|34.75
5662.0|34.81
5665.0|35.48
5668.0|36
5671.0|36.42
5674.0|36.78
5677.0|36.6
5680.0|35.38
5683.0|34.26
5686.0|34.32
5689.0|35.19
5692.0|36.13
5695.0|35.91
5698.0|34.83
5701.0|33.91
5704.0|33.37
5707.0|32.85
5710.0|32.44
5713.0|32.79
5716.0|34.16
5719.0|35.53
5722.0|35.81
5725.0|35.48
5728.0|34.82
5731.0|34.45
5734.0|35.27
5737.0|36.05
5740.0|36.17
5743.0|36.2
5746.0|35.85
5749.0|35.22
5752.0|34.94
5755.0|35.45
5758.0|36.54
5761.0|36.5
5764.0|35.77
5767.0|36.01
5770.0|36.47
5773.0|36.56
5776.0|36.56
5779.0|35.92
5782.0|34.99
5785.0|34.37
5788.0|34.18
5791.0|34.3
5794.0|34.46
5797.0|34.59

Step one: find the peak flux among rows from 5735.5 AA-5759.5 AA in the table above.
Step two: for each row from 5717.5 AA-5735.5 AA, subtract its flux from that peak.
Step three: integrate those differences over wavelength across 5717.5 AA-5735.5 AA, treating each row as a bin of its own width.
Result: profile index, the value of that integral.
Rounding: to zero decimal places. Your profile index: 24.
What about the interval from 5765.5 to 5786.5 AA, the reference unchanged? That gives 15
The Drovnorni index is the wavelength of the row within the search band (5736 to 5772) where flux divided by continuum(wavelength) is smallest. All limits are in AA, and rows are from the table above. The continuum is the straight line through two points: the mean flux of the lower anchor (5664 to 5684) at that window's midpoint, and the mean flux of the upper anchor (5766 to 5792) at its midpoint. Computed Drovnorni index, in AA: 5752.0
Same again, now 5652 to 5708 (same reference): 5707.0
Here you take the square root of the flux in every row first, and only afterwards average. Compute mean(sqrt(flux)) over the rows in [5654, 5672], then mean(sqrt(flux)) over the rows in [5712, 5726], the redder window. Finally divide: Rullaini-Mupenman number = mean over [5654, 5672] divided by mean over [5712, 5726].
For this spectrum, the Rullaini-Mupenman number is 1.010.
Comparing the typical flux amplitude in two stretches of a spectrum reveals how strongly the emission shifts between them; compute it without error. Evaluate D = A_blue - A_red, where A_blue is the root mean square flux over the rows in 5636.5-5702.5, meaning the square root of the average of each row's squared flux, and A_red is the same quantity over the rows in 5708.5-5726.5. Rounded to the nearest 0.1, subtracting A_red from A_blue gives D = 1.1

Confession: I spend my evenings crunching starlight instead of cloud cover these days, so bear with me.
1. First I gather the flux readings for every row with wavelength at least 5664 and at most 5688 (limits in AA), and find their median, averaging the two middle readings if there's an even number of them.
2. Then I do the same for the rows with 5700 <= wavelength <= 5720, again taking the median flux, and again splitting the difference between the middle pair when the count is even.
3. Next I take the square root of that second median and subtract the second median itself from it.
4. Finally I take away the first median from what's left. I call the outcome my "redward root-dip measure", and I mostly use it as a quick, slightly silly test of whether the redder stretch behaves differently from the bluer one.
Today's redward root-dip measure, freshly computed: -63.3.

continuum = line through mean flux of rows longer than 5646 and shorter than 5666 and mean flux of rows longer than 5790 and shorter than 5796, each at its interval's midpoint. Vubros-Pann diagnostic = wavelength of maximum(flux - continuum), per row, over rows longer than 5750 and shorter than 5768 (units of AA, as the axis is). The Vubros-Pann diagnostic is 5758.0 AA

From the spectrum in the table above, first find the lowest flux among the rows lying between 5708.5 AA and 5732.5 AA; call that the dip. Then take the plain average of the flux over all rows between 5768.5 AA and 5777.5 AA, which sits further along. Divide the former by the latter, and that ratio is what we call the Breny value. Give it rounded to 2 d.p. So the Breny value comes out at 0.89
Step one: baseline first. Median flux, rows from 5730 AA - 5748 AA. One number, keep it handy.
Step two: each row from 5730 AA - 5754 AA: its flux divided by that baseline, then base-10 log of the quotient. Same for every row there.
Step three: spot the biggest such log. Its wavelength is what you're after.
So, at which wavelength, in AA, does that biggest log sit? 5743.0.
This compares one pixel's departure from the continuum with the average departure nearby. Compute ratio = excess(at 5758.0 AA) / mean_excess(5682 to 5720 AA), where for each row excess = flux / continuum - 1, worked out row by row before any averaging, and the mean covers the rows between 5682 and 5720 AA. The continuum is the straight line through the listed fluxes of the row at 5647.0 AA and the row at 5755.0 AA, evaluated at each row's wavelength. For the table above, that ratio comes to -1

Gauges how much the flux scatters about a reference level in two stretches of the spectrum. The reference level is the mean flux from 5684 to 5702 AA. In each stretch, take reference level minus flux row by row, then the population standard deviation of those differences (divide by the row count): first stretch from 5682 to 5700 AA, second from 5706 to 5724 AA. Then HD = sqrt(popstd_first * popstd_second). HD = 1.0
